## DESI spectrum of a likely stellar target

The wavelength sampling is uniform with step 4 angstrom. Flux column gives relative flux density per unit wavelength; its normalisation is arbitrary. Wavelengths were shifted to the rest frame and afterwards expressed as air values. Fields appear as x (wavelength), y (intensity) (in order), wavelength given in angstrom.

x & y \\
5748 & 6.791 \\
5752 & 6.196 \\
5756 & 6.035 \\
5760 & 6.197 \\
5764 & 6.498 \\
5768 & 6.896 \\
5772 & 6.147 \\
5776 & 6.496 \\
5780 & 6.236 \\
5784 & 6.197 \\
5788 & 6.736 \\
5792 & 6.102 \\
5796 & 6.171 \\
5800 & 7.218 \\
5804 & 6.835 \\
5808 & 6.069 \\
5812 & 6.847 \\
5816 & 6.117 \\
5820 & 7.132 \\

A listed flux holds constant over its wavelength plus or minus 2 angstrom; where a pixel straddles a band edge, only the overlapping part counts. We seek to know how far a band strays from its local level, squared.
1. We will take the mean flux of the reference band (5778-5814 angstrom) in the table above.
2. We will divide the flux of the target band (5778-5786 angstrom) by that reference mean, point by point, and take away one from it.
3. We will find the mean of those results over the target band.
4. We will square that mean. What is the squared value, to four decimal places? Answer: 0.0018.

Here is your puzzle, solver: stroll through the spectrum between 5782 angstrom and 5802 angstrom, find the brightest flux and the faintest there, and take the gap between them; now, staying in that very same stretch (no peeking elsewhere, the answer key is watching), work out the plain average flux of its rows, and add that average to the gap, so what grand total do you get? 7.6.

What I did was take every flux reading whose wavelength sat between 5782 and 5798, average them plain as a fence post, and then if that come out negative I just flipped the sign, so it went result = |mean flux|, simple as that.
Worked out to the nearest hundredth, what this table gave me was 6.30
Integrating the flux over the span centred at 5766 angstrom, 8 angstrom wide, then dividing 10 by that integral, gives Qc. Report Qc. 0.187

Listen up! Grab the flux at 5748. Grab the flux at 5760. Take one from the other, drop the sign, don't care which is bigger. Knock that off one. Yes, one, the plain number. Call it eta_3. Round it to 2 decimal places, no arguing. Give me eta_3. 0.41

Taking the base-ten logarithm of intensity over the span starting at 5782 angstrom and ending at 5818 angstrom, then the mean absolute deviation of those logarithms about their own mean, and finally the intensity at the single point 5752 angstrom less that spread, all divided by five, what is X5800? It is 1.23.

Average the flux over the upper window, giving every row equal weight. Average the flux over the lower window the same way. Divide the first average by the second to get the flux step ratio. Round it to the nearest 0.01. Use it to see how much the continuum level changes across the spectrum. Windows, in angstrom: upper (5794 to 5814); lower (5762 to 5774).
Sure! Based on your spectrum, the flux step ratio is 1.02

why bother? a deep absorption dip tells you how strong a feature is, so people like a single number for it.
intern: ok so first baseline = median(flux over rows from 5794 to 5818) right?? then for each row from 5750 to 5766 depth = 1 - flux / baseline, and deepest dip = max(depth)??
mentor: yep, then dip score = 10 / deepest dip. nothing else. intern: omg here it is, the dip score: 139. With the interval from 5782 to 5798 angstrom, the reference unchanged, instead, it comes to 162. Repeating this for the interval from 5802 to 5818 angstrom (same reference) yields 150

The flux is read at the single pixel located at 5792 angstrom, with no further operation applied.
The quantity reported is 6.102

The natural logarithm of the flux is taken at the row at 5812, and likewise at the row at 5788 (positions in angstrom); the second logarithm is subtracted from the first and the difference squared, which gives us 0.000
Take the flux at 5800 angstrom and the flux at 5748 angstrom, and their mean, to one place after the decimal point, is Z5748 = 7.0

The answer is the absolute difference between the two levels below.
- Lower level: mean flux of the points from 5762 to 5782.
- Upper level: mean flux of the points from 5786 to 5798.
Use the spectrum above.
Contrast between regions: 0.12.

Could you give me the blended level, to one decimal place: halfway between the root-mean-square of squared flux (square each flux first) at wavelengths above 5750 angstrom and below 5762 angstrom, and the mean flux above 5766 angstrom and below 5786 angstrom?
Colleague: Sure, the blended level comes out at 22.1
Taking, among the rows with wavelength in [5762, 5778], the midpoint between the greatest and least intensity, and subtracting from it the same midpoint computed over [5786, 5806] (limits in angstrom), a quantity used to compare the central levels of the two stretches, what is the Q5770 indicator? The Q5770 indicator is -0.14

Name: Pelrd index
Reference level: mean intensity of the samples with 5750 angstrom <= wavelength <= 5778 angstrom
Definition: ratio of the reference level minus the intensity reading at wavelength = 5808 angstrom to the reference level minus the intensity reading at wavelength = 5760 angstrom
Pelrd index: 1.8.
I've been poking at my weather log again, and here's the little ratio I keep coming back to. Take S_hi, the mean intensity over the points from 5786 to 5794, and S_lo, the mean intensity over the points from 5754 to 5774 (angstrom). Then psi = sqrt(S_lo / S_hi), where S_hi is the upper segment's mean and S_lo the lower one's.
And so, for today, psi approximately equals 0.995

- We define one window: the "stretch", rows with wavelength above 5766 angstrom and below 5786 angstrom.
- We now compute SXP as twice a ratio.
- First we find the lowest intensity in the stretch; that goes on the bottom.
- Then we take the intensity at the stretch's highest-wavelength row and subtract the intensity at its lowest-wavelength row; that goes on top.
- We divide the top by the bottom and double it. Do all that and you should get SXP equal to -0.23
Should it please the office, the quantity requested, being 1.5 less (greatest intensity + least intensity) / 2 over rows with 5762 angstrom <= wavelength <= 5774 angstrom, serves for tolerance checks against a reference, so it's -5.02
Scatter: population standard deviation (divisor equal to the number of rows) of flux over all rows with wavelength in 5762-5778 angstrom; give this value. 0.27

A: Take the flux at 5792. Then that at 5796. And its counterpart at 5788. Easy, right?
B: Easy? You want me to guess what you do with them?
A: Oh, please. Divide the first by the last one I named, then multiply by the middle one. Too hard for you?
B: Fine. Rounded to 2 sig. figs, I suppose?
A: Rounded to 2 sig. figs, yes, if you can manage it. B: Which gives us 5.6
